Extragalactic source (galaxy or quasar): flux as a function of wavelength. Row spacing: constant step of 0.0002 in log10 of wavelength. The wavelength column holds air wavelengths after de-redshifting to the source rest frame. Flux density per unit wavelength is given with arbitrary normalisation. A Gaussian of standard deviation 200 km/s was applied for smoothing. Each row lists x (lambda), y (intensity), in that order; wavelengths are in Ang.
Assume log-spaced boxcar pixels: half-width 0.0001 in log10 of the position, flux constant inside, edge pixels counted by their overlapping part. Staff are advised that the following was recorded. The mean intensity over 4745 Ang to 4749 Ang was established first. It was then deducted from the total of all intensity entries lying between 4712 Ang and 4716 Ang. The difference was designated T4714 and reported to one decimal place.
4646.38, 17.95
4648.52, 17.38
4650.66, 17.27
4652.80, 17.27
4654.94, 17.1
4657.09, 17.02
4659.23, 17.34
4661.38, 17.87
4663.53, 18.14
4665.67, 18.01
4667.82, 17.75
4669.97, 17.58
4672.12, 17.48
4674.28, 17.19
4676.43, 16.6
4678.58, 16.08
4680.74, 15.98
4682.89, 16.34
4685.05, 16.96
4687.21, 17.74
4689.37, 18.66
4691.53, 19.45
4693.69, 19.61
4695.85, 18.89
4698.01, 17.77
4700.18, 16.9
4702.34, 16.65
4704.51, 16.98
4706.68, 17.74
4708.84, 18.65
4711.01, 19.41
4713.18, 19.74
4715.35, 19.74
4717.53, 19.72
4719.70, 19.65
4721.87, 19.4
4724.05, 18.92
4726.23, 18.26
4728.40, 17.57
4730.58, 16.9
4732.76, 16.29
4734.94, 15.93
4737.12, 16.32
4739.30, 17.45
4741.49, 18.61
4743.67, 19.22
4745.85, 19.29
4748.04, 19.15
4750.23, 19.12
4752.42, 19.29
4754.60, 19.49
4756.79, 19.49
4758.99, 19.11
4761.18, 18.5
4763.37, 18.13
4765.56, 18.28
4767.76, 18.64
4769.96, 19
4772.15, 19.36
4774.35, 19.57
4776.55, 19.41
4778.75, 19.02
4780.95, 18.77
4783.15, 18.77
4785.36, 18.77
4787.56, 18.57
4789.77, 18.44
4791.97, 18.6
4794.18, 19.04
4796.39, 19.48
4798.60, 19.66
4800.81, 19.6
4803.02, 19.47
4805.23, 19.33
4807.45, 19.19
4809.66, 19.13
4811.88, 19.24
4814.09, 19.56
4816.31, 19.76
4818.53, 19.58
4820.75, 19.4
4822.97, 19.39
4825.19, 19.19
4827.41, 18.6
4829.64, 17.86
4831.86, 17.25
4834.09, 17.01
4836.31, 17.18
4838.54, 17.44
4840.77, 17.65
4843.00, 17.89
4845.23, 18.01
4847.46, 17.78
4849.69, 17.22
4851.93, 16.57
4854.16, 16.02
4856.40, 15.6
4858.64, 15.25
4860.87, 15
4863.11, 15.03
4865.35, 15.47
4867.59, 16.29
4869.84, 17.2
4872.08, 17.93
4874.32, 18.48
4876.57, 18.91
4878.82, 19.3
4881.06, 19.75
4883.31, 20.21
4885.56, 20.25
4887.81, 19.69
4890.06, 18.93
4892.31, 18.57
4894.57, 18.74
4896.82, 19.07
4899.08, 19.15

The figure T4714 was 20.3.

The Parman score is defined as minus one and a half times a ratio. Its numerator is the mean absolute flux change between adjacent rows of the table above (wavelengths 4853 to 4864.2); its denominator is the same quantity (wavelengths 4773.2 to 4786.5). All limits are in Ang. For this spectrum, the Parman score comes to -2.5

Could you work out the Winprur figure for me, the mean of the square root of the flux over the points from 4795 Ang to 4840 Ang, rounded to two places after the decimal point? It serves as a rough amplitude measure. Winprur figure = 4.34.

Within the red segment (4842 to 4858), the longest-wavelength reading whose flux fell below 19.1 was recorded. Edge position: 4856.40 Ang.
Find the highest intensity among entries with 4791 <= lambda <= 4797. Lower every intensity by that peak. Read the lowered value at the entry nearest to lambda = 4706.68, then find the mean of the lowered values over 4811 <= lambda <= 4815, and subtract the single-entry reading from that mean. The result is 1.7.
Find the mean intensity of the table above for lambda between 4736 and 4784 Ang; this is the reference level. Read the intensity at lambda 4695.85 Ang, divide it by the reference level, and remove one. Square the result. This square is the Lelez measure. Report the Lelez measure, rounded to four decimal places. 0.0000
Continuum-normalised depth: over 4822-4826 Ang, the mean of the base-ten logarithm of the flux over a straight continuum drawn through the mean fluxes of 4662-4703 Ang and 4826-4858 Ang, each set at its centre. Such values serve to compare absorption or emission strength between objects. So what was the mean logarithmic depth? 0.047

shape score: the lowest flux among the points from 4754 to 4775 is 18.13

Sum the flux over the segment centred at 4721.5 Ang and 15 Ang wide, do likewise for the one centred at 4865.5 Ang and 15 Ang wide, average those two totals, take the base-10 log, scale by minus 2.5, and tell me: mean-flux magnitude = -5.222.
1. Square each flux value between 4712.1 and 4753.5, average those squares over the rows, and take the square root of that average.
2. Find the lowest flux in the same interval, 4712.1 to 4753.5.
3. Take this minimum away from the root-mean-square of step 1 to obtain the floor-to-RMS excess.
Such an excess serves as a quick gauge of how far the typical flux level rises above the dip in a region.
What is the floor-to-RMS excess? 2.6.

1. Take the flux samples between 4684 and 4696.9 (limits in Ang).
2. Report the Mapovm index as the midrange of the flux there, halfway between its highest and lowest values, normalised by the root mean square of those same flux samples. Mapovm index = 0.98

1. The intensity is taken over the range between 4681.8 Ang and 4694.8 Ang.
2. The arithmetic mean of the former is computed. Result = 18.1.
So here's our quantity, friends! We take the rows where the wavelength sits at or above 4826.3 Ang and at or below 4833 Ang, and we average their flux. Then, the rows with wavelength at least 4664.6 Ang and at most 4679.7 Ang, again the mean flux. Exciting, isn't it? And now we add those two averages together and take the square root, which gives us 5.93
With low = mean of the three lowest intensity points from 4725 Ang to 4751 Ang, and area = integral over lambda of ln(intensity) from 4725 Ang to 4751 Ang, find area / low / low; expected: 0.29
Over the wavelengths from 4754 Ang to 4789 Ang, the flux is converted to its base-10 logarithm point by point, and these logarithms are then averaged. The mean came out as 1.28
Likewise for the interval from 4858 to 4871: 1.20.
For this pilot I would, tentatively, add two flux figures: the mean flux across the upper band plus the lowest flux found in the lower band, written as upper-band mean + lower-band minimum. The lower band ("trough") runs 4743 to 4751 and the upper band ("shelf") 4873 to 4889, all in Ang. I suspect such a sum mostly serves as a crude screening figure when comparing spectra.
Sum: 38.6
